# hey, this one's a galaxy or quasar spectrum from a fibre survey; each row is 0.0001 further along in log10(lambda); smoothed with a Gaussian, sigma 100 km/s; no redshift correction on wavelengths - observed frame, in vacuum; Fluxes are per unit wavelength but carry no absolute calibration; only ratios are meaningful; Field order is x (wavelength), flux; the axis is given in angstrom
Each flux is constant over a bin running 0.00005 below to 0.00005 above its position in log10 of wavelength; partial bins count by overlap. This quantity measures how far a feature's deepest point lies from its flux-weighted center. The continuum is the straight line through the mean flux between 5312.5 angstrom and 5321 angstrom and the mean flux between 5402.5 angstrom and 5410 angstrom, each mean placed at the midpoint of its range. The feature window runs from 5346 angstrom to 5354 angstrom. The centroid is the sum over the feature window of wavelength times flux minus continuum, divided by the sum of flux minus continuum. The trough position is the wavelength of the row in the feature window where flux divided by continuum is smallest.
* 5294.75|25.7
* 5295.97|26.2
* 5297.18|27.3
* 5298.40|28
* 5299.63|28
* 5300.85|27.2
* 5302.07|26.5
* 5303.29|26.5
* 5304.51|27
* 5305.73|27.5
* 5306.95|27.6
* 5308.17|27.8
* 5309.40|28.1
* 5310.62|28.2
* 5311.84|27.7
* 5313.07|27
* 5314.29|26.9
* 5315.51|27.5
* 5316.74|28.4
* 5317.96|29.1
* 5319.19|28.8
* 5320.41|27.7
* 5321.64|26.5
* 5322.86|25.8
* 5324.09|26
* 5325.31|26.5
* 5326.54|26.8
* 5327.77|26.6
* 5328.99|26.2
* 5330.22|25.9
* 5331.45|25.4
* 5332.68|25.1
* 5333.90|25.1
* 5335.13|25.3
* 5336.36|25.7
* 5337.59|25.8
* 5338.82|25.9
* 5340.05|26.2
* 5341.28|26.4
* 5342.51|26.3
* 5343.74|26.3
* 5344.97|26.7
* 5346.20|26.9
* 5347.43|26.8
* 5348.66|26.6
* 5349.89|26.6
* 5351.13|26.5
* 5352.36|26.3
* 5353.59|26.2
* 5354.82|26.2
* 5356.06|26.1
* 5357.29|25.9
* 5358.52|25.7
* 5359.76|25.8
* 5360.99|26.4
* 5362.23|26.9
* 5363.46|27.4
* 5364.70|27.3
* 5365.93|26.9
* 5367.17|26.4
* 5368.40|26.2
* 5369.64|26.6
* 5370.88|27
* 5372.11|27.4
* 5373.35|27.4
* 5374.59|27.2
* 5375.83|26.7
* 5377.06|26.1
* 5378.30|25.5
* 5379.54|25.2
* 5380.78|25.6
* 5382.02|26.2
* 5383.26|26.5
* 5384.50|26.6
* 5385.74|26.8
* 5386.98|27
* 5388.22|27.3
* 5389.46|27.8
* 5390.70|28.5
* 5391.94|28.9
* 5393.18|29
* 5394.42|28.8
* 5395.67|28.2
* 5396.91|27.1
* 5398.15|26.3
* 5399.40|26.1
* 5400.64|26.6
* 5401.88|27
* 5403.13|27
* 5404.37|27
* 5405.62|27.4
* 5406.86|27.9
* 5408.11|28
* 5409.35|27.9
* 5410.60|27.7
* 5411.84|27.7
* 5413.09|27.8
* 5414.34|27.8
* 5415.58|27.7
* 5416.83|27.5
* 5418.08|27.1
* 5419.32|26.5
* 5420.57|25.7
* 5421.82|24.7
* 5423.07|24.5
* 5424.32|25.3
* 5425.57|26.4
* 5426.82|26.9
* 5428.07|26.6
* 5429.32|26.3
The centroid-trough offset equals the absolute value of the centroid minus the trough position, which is 3.3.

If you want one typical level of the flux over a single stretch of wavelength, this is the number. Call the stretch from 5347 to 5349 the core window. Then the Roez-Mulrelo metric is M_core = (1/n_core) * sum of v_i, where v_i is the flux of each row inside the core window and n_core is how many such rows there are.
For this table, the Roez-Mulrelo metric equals 26.7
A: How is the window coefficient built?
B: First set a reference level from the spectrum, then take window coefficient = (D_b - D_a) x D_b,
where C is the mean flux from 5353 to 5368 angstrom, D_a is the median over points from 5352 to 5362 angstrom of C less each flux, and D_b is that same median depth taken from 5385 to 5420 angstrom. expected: 1.7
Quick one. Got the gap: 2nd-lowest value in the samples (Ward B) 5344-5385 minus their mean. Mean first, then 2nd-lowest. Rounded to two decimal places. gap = -0.98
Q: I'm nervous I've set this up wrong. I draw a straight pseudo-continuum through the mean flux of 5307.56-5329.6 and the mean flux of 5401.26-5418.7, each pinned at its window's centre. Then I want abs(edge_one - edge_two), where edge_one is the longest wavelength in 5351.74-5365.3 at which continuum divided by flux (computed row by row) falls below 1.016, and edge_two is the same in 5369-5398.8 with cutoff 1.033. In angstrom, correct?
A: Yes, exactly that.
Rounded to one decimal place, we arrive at 32.2 angstrom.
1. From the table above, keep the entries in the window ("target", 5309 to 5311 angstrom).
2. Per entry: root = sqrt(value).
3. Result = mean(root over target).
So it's 5.31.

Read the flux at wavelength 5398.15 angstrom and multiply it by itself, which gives 692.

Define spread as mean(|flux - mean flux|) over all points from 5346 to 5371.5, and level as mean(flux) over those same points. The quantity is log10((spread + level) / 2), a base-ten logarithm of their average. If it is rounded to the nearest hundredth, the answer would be 1.13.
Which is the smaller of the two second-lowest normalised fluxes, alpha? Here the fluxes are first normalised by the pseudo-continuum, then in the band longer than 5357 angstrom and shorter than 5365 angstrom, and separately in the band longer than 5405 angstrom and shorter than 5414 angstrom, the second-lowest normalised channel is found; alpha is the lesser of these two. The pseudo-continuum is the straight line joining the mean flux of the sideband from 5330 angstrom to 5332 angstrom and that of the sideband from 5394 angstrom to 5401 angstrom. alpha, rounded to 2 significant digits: 0.98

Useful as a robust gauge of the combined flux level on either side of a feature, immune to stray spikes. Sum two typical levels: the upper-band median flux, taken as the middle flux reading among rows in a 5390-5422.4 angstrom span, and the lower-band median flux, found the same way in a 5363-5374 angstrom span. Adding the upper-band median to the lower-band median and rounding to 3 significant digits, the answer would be 54.6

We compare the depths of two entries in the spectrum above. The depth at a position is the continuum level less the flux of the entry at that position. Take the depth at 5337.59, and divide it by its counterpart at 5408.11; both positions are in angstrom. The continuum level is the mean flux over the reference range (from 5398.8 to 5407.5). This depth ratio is -1.2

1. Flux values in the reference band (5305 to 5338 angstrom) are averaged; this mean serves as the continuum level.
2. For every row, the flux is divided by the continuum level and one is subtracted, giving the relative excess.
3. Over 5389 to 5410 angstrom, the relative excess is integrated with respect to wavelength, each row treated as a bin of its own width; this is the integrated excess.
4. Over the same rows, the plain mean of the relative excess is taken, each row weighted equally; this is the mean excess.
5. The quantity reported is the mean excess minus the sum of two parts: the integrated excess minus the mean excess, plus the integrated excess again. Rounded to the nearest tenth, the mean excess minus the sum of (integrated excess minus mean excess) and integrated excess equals -1.1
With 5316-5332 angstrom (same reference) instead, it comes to -0.1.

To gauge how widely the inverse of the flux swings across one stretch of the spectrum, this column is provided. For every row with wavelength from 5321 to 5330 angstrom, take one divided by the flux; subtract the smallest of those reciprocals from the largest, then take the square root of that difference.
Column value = 0.038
